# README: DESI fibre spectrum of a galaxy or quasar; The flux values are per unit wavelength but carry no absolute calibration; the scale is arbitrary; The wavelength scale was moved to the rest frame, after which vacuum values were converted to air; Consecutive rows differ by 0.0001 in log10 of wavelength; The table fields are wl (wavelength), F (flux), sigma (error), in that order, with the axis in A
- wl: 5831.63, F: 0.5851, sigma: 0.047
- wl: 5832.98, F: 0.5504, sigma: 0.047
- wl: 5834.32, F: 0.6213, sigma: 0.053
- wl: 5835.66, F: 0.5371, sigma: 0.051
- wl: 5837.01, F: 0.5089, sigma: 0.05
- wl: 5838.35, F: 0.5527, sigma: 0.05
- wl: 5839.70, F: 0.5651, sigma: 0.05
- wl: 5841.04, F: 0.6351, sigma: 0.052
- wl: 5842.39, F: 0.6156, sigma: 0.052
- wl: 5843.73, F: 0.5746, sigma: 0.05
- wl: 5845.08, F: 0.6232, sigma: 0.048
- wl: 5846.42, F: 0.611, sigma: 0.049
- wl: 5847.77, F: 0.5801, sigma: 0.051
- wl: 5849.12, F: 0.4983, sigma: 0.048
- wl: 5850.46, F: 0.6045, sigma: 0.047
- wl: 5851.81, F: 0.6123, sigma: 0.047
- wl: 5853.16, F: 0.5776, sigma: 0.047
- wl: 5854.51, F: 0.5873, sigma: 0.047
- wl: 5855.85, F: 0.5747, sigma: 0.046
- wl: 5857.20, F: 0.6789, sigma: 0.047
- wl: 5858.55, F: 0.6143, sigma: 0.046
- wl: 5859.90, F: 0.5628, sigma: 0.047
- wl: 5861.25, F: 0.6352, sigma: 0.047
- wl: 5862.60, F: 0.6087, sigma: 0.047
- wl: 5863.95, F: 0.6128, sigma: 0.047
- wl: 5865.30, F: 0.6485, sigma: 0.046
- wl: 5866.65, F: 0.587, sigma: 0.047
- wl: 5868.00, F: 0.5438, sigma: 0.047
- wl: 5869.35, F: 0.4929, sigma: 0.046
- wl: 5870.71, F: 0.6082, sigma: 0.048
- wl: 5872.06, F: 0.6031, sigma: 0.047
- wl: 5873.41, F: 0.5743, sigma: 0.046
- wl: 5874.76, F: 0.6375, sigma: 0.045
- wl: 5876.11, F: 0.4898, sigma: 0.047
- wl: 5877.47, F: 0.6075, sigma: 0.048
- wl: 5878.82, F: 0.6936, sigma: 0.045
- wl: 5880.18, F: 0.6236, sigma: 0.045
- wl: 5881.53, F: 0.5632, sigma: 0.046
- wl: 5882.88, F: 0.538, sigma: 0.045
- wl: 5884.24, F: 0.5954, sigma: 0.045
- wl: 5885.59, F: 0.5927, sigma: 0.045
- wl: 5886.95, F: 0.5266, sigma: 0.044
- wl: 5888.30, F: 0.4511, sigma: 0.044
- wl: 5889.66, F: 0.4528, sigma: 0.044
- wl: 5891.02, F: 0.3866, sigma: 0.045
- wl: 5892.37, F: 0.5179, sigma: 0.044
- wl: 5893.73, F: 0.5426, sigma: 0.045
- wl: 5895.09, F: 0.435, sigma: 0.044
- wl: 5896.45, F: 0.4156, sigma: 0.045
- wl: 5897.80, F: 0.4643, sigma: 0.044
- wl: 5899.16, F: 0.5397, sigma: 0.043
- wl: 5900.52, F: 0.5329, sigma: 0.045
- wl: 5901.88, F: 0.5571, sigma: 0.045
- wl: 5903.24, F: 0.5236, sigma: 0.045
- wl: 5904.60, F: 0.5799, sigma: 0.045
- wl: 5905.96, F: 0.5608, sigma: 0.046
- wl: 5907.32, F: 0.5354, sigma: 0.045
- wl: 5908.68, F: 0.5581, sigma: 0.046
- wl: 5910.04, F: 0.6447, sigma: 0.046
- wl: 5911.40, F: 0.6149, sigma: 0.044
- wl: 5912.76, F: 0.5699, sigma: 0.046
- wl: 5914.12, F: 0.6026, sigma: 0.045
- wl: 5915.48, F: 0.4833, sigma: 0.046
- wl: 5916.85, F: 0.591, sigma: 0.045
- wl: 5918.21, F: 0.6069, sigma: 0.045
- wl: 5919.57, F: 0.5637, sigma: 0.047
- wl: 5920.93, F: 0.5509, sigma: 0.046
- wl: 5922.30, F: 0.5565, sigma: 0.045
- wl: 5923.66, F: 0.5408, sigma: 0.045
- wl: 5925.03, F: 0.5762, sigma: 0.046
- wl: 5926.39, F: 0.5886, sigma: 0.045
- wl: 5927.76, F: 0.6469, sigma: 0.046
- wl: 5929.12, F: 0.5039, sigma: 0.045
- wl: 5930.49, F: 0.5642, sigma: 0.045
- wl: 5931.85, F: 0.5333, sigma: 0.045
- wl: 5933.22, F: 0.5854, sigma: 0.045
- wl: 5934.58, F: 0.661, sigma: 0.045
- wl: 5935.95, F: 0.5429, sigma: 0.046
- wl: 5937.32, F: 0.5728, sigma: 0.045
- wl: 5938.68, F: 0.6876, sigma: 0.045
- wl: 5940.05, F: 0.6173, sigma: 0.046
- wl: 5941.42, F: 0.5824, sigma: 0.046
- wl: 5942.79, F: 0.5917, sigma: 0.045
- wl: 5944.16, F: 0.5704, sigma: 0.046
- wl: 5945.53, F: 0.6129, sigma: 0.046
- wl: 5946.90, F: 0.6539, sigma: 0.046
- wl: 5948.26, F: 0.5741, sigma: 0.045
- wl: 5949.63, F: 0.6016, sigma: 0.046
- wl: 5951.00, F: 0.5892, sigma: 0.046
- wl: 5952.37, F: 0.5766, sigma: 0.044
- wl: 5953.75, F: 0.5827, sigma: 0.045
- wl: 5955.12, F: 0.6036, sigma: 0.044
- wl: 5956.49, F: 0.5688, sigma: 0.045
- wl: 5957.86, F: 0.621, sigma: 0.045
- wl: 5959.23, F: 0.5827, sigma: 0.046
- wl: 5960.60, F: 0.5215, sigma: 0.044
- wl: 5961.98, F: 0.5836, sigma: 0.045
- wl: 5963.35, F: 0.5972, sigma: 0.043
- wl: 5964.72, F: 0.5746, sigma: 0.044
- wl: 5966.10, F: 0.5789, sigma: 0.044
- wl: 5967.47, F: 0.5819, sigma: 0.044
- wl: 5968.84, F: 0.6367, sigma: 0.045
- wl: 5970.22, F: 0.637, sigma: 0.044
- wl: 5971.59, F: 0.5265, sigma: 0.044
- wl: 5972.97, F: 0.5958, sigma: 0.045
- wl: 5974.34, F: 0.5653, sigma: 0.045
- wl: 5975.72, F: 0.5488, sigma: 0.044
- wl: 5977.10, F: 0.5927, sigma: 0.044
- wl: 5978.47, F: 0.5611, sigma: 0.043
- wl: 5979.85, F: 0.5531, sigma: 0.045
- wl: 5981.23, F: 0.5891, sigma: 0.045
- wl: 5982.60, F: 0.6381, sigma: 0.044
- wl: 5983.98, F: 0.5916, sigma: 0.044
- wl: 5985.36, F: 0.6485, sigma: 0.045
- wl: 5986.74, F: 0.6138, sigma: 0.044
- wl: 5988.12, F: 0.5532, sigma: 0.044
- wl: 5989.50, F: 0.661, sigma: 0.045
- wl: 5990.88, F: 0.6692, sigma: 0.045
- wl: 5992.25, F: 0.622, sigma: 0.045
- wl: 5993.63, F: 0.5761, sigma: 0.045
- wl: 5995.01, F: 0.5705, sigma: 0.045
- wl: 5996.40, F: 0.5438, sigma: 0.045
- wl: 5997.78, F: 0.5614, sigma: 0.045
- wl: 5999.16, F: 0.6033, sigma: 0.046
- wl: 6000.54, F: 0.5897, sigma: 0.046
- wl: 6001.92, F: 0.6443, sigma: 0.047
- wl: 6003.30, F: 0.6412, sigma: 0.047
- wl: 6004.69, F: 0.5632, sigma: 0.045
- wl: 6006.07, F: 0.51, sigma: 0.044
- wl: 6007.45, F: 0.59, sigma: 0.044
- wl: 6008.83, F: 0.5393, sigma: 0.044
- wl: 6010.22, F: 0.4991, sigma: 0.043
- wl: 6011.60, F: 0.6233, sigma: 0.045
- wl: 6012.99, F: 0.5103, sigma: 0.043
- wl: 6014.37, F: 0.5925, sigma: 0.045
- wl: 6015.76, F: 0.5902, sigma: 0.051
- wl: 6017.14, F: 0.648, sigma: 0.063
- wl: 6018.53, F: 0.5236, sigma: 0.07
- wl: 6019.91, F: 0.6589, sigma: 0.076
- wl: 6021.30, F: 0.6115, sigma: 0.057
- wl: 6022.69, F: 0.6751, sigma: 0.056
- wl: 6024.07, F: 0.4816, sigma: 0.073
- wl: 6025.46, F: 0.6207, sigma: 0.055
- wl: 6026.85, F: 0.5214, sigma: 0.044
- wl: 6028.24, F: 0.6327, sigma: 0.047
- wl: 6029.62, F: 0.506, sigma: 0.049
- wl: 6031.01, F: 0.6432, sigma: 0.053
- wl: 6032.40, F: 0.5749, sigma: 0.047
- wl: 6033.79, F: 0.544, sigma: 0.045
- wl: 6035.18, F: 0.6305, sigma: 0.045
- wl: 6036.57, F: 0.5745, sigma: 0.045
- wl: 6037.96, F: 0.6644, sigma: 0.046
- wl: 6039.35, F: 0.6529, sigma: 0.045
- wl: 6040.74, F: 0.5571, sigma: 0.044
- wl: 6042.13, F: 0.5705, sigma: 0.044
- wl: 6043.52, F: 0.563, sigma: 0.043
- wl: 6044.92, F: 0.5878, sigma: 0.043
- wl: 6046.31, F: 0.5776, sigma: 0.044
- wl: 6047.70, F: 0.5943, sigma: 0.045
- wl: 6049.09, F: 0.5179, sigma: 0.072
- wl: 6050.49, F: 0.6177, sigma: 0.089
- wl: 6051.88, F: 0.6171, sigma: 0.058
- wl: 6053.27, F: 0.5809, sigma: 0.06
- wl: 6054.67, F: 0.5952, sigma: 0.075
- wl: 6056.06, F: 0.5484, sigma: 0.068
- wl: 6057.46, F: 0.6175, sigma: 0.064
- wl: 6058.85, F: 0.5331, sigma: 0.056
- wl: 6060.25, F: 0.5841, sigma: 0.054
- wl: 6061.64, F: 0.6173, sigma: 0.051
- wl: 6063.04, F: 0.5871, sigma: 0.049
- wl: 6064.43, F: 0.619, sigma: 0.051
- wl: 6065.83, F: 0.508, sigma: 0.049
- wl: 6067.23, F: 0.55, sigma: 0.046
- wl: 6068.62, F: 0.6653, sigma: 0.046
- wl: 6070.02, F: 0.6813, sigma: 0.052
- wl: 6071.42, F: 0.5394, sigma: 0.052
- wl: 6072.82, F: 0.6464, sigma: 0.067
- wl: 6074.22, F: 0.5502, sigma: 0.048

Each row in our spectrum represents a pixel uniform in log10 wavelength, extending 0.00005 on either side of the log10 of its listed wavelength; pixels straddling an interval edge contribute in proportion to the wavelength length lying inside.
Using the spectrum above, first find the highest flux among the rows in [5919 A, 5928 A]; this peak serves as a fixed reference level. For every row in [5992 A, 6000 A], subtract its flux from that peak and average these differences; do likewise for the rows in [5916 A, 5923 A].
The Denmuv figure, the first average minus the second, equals -0.01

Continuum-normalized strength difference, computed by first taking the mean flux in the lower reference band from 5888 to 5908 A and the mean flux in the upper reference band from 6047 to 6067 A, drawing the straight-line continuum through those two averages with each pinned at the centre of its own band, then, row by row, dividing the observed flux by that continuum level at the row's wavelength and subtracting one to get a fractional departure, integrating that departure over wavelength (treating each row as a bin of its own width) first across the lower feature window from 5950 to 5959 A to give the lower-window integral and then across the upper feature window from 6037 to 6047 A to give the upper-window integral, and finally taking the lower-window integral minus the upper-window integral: 0.6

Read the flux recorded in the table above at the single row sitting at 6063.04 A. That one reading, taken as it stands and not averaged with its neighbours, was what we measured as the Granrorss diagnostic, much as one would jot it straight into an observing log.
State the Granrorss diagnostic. 0.5871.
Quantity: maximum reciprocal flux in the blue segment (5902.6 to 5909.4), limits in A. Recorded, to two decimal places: 1.91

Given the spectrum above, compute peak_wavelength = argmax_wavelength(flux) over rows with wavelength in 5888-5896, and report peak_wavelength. 5893.73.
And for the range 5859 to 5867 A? 5865.30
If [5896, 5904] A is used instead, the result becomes 5901.88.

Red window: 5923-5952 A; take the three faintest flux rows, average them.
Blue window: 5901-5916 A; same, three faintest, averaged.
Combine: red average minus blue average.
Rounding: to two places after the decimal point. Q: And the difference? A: 0.01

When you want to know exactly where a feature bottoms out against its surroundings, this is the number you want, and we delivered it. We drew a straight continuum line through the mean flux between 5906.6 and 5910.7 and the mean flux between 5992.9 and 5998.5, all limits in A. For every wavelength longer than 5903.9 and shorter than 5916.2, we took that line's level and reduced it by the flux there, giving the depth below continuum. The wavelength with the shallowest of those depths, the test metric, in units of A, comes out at 5910.04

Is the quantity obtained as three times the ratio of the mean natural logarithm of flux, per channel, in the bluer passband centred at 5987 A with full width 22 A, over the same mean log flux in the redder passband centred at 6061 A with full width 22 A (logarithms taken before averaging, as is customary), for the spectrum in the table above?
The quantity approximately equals 2.95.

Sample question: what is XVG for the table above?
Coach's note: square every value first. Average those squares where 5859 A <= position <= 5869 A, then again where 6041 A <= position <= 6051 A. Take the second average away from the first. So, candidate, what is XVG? 0.03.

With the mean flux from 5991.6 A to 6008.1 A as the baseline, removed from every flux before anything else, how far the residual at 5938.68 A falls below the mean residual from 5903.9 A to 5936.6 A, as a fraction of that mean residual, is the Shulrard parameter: 10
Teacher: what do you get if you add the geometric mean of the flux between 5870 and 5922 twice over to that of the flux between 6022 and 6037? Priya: 1.67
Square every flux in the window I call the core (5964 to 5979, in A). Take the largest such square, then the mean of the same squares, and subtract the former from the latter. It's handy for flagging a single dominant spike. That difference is -0.066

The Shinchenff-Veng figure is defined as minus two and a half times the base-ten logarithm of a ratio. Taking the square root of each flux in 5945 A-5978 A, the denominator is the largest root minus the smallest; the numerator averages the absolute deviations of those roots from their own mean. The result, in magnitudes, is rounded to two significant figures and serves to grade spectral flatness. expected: 1.9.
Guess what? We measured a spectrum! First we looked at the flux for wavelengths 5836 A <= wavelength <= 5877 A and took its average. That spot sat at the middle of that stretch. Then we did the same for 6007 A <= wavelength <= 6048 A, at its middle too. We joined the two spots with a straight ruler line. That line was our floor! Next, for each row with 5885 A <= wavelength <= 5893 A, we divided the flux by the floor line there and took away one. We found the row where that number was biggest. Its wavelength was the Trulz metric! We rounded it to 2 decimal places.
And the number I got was 5885.59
